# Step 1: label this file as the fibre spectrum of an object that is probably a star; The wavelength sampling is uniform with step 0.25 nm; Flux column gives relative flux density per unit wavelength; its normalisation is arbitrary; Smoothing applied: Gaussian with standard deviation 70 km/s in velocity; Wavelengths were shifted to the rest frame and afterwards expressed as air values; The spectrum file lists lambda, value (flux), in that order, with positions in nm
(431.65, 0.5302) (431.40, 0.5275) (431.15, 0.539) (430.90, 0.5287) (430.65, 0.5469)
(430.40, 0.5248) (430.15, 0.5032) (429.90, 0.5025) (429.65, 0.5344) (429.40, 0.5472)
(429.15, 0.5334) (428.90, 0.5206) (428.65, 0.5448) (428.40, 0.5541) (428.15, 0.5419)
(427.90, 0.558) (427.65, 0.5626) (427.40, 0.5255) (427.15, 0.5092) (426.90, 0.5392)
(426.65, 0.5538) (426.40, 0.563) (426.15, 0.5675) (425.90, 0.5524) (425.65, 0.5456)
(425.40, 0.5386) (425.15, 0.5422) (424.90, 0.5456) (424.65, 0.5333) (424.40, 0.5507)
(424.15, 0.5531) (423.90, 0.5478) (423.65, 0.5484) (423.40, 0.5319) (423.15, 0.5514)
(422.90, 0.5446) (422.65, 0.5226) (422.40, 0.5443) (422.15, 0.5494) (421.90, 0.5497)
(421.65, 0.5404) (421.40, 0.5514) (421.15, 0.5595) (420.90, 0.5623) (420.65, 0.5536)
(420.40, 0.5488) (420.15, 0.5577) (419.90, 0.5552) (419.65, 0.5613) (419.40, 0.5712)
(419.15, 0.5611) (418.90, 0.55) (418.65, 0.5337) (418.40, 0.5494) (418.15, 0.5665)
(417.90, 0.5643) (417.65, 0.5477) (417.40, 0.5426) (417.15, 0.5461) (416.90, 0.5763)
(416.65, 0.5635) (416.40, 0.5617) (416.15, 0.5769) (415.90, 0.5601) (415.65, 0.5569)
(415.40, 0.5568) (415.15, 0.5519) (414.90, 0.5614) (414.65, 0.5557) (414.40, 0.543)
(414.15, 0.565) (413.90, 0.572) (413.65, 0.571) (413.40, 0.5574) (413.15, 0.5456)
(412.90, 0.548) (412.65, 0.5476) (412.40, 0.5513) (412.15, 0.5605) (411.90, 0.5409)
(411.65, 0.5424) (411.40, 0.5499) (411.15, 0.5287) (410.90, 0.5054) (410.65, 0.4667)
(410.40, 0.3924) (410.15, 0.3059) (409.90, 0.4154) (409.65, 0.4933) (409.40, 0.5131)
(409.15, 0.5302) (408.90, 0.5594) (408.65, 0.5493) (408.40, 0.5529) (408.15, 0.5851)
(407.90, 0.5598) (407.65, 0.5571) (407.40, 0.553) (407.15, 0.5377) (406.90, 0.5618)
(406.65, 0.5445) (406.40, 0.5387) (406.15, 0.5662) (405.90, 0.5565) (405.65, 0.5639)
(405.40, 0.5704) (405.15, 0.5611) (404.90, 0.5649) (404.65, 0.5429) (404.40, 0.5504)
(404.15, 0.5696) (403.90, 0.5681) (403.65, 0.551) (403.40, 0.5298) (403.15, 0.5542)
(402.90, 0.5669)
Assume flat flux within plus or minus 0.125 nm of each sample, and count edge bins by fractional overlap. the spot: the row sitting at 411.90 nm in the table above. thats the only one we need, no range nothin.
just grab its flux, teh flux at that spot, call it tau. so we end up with 0.5409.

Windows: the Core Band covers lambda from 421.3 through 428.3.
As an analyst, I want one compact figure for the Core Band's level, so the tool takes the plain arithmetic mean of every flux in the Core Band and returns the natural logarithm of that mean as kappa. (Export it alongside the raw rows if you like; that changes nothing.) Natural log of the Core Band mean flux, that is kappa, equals -0.607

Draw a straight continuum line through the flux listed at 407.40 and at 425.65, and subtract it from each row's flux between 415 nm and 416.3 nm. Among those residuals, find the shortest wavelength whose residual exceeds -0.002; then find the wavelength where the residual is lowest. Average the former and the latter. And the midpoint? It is 415.15 nm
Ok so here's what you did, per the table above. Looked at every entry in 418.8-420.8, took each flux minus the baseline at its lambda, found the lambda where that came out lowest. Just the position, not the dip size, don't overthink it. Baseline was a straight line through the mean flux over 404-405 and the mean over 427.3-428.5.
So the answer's 420.40 nm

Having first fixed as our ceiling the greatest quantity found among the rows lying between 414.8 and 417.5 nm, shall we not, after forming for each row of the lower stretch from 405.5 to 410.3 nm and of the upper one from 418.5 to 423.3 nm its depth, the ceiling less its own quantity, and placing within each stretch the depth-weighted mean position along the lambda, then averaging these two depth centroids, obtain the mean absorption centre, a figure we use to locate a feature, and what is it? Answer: 415.07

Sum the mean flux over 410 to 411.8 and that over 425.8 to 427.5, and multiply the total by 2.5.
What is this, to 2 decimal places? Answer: 2.54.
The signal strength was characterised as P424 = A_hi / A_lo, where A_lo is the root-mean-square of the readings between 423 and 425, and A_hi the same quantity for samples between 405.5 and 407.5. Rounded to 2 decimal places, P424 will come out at 1.01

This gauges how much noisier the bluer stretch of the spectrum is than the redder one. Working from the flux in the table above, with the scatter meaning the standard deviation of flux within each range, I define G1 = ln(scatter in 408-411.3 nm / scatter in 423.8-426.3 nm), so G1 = 2.1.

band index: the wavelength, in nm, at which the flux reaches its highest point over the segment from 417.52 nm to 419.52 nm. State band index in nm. 419.40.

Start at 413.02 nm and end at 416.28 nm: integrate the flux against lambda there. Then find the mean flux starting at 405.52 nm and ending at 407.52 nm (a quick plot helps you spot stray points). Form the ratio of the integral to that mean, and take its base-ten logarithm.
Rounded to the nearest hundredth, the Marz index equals 0.52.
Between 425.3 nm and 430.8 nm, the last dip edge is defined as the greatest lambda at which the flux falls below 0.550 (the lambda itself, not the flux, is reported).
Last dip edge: 430.65 nm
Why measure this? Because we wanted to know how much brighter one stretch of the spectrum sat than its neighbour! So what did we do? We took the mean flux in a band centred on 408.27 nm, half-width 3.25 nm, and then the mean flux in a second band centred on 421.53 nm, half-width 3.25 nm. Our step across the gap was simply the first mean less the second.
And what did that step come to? -0.026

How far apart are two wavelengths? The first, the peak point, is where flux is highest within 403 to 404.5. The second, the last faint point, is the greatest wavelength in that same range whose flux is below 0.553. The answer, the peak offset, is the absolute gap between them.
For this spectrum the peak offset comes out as 0.25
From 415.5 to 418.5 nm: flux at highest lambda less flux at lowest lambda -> -0.01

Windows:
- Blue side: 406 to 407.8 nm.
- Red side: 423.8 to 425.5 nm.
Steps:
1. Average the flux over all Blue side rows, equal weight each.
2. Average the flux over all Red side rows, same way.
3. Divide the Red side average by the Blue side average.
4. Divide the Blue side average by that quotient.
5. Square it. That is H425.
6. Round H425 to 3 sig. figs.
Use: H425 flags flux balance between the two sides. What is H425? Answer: 0.312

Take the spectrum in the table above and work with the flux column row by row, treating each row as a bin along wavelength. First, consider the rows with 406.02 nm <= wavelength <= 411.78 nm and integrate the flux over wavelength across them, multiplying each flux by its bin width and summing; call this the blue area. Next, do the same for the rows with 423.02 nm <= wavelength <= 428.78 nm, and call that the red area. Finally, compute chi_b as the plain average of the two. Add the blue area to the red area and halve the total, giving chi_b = 3.06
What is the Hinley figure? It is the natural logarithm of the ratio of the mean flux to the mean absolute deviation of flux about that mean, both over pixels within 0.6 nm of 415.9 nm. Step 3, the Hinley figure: 4.6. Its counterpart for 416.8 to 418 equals 3.8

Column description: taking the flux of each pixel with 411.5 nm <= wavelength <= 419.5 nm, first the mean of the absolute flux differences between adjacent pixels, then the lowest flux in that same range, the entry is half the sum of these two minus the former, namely 0.262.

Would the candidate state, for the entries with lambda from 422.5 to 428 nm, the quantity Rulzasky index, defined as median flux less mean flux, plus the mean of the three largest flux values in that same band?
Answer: 0.566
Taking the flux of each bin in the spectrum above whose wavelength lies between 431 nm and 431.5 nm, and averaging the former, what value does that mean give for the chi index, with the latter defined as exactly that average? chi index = 0.533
